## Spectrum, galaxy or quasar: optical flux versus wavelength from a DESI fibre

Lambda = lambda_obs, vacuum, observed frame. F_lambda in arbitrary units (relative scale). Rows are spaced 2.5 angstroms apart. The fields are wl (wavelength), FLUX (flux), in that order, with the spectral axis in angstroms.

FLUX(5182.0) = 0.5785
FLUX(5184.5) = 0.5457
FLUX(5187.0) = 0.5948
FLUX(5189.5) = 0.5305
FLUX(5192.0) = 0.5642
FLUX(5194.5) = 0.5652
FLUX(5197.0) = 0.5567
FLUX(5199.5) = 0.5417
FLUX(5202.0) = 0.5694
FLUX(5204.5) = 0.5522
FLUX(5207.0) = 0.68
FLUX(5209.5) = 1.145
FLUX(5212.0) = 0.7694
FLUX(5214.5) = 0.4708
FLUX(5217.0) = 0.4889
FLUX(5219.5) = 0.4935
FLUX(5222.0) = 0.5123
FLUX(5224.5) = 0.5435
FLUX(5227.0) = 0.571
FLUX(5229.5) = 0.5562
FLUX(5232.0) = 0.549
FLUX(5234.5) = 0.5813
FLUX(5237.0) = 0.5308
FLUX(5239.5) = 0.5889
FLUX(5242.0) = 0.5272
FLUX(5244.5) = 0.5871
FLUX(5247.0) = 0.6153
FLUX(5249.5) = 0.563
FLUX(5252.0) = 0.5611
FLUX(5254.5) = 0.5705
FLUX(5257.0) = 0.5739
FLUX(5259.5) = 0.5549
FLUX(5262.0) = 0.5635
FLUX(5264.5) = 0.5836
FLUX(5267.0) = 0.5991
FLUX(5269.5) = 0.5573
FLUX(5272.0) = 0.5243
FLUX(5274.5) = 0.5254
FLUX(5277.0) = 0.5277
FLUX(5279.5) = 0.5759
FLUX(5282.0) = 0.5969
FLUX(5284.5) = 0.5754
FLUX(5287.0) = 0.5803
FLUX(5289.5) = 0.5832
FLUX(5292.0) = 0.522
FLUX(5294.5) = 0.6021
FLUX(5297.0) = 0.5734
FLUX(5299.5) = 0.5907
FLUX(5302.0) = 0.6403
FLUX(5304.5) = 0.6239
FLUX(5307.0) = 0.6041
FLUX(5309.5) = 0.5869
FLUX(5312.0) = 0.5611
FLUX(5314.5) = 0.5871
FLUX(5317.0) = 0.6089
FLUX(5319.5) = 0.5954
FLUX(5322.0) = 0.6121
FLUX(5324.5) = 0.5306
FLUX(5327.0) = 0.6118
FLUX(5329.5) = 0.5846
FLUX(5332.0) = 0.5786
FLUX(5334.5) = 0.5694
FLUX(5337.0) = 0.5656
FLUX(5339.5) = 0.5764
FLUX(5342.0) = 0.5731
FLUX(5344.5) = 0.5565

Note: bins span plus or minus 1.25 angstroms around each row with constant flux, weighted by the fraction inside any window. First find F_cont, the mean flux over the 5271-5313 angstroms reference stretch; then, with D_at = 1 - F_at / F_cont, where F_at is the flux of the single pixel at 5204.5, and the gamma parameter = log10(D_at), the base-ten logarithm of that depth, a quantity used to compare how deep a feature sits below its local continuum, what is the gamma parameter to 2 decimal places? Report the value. -1.38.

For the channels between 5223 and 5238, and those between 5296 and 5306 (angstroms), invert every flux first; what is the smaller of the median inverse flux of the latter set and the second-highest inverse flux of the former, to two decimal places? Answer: 1.65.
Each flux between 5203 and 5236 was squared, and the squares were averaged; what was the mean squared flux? 0.40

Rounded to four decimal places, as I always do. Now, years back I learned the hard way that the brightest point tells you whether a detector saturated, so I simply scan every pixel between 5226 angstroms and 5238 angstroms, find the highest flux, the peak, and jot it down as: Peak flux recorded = 0.5813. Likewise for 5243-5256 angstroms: 0.6153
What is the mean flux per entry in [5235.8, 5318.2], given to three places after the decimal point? 0.575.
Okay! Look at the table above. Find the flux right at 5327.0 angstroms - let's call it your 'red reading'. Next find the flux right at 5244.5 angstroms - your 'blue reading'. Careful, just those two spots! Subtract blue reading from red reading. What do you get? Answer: 0.02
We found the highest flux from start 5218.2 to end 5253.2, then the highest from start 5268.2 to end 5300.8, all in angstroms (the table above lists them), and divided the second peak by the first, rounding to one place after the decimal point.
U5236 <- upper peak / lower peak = 1.0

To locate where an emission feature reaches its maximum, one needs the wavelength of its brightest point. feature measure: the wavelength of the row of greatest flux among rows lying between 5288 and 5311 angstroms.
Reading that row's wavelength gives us 5302.0 angstroms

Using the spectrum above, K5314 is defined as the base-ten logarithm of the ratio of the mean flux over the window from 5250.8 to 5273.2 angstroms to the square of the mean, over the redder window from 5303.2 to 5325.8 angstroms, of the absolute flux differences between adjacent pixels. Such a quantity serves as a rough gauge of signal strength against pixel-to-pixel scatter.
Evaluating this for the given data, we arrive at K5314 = 2.9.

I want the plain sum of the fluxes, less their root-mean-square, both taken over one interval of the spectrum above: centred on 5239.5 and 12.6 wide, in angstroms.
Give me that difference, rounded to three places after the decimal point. 2.252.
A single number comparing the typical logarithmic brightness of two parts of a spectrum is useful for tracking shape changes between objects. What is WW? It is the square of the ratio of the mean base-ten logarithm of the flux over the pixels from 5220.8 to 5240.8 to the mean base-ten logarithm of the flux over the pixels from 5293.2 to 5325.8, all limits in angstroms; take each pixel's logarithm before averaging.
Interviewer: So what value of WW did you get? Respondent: 1.28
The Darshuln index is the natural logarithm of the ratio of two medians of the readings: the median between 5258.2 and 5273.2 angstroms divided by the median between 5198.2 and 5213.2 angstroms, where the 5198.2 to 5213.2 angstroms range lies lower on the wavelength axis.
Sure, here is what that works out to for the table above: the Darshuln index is -0.11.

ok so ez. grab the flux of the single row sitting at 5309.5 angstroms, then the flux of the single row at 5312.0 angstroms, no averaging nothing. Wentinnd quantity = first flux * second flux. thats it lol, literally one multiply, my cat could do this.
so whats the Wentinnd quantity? 0.329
